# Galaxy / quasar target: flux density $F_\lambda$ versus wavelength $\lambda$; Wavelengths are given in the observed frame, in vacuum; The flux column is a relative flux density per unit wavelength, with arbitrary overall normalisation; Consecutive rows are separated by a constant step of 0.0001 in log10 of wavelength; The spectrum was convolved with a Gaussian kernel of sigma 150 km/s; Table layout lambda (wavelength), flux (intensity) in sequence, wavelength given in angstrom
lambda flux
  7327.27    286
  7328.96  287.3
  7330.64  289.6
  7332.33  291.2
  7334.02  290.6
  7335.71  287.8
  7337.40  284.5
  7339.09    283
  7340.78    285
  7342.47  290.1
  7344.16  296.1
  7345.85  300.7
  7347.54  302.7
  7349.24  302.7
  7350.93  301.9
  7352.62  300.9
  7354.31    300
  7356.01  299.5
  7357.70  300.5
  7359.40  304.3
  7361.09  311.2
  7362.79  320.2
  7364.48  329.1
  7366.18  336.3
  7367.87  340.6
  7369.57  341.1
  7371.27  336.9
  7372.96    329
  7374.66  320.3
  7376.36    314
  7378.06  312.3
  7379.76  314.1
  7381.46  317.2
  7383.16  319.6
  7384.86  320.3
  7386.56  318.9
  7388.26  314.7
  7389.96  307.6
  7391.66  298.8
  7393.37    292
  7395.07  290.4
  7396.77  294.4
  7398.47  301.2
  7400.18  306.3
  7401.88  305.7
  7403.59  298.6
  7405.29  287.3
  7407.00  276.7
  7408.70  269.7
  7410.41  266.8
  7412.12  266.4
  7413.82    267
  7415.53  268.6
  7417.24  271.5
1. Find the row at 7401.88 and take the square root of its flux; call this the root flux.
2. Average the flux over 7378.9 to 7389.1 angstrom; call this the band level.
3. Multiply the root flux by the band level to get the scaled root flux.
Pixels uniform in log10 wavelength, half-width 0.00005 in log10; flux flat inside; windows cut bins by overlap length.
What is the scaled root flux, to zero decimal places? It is 5551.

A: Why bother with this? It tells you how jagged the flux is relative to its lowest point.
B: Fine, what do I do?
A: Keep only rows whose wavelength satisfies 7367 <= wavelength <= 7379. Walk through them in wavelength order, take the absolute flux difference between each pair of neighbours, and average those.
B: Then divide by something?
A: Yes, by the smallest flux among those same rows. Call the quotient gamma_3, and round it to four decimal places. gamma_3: 0.0156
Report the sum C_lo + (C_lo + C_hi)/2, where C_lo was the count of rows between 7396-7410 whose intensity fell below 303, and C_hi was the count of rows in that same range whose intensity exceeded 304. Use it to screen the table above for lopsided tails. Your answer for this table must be 10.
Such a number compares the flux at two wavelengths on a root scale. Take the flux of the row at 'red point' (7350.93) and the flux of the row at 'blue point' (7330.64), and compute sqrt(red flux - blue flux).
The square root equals 3.5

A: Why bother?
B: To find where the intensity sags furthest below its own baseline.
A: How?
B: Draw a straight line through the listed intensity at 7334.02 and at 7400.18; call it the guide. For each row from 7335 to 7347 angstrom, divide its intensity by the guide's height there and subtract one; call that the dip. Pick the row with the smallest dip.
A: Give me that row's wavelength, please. 7339.09 angstrom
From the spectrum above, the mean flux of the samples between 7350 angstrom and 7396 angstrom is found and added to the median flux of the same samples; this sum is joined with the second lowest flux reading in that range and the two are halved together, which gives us 460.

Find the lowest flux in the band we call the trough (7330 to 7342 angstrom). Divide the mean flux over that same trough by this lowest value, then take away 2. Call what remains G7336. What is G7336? -0.985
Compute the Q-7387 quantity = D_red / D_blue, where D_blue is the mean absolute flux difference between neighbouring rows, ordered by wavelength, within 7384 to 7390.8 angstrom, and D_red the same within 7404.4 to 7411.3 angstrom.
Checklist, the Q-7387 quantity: 1.6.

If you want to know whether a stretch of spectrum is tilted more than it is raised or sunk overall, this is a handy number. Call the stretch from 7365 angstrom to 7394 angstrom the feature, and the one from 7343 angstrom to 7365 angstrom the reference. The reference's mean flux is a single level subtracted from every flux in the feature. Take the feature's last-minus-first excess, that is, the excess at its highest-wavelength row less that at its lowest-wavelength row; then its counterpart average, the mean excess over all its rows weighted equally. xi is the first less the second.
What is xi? -59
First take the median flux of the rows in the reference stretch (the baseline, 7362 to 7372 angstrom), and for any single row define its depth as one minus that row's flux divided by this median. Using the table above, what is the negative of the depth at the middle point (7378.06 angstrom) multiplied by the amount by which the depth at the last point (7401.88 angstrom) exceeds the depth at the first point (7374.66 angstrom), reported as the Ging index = -0.0031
